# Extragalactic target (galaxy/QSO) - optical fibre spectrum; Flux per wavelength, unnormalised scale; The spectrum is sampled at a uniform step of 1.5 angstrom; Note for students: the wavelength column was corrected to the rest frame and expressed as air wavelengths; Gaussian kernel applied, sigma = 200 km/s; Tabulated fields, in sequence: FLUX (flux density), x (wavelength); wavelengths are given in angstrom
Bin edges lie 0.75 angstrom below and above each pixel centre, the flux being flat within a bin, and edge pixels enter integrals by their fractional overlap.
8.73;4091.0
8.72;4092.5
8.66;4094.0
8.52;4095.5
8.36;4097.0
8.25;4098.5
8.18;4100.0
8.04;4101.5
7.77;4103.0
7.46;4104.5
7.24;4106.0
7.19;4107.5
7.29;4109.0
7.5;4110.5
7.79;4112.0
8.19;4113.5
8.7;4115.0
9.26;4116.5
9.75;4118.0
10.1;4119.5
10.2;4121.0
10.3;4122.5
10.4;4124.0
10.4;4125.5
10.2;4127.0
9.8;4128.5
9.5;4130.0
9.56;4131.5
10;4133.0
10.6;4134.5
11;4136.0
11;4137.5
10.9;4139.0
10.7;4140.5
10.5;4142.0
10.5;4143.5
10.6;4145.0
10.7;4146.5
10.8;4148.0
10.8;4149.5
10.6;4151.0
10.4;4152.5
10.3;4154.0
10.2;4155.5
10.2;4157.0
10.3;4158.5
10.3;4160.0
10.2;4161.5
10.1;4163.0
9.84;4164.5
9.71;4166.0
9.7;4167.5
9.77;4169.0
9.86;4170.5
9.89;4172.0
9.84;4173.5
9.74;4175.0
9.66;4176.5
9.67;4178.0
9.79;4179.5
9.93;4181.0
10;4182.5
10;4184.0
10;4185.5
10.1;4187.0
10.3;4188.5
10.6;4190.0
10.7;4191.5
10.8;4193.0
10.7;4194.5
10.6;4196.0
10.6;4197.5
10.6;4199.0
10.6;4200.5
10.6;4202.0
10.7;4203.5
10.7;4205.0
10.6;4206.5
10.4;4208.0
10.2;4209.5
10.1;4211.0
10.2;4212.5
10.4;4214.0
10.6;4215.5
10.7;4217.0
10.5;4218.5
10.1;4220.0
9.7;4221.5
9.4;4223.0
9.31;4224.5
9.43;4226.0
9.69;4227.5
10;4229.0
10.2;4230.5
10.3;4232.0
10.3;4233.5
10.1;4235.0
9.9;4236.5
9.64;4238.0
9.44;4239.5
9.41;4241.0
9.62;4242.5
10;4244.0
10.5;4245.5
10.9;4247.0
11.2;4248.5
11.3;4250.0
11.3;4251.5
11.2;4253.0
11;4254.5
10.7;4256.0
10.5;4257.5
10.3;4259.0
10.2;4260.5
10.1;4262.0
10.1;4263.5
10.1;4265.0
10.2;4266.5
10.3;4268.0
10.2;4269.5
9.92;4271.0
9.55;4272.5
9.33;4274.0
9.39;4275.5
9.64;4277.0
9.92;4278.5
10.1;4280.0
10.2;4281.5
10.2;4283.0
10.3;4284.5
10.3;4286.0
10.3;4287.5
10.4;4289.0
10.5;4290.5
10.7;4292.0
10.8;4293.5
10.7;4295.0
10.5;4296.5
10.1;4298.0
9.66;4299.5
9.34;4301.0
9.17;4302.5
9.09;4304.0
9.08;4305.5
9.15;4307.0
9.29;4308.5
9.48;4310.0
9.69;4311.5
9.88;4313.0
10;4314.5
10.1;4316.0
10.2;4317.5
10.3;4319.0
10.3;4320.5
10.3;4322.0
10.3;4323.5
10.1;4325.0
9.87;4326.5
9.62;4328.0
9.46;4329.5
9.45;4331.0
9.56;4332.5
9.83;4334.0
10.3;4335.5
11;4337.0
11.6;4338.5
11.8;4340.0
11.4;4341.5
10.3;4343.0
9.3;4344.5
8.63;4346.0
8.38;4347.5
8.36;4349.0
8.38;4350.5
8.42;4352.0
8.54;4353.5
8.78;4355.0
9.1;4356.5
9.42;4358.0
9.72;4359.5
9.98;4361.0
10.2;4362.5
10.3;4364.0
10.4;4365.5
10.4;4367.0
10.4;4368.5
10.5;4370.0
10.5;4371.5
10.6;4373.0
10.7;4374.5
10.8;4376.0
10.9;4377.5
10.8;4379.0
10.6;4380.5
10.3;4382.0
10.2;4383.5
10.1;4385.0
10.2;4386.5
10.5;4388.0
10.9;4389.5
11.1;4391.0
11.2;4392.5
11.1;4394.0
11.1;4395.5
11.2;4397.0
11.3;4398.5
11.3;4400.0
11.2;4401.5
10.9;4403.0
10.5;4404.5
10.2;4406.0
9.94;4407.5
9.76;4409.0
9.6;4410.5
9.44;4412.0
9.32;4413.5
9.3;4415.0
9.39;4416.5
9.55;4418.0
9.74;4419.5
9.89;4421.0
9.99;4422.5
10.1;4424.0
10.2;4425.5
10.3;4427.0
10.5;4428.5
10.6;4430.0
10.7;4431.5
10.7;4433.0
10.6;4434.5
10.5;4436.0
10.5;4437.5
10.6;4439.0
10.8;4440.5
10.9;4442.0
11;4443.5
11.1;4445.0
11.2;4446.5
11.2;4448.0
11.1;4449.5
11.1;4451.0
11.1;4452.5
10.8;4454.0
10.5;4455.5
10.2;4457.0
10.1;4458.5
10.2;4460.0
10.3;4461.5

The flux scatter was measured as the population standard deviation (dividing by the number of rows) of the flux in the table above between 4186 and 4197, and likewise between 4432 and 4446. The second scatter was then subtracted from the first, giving 0.03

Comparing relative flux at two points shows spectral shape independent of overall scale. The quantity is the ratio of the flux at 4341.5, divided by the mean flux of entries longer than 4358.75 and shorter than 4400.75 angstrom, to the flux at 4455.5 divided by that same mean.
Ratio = 1.09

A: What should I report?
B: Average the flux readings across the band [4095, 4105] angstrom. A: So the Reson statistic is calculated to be 8.1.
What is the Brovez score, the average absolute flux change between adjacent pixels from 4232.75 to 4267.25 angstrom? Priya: 0.185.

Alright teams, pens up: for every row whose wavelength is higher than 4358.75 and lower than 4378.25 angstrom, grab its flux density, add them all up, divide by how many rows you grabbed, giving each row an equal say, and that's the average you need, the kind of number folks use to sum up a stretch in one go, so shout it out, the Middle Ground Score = 10.4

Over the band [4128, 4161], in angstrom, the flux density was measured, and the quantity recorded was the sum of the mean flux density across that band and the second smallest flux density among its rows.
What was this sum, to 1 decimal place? 20.0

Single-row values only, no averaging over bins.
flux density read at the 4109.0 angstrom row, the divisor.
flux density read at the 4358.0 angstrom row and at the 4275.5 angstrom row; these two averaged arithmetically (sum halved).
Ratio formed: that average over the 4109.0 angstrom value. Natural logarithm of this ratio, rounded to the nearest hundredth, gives 0.25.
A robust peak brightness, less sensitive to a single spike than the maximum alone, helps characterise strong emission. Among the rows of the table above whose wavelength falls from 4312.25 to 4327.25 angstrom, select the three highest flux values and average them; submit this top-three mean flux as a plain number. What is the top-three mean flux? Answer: 10.3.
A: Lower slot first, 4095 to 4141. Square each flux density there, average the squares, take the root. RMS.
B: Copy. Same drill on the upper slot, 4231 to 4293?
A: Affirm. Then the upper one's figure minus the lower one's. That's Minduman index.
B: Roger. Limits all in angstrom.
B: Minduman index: 1.0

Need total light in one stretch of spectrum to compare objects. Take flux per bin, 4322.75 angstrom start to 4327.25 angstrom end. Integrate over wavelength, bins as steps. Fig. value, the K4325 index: 45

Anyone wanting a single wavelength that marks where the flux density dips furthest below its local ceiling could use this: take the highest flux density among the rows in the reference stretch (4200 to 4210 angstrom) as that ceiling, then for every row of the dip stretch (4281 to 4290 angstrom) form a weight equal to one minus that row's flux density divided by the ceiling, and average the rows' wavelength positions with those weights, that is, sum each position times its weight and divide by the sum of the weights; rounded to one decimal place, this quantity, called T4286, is 4284.9 angstrom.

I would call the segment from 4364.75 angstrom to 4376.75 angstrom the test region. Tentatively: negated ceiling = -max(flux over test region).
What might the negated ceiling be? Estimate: -10.8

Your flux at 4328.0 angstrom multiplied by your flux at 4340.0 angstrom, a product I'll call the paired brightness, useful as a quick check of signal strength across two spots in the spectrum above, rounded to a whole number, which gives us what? 114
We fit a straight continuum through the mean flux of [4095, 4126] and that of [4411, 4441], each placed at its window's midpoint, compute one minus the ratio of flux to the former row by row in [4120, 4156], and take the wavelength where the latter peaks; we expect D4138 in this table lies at 4130.0 angstrom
